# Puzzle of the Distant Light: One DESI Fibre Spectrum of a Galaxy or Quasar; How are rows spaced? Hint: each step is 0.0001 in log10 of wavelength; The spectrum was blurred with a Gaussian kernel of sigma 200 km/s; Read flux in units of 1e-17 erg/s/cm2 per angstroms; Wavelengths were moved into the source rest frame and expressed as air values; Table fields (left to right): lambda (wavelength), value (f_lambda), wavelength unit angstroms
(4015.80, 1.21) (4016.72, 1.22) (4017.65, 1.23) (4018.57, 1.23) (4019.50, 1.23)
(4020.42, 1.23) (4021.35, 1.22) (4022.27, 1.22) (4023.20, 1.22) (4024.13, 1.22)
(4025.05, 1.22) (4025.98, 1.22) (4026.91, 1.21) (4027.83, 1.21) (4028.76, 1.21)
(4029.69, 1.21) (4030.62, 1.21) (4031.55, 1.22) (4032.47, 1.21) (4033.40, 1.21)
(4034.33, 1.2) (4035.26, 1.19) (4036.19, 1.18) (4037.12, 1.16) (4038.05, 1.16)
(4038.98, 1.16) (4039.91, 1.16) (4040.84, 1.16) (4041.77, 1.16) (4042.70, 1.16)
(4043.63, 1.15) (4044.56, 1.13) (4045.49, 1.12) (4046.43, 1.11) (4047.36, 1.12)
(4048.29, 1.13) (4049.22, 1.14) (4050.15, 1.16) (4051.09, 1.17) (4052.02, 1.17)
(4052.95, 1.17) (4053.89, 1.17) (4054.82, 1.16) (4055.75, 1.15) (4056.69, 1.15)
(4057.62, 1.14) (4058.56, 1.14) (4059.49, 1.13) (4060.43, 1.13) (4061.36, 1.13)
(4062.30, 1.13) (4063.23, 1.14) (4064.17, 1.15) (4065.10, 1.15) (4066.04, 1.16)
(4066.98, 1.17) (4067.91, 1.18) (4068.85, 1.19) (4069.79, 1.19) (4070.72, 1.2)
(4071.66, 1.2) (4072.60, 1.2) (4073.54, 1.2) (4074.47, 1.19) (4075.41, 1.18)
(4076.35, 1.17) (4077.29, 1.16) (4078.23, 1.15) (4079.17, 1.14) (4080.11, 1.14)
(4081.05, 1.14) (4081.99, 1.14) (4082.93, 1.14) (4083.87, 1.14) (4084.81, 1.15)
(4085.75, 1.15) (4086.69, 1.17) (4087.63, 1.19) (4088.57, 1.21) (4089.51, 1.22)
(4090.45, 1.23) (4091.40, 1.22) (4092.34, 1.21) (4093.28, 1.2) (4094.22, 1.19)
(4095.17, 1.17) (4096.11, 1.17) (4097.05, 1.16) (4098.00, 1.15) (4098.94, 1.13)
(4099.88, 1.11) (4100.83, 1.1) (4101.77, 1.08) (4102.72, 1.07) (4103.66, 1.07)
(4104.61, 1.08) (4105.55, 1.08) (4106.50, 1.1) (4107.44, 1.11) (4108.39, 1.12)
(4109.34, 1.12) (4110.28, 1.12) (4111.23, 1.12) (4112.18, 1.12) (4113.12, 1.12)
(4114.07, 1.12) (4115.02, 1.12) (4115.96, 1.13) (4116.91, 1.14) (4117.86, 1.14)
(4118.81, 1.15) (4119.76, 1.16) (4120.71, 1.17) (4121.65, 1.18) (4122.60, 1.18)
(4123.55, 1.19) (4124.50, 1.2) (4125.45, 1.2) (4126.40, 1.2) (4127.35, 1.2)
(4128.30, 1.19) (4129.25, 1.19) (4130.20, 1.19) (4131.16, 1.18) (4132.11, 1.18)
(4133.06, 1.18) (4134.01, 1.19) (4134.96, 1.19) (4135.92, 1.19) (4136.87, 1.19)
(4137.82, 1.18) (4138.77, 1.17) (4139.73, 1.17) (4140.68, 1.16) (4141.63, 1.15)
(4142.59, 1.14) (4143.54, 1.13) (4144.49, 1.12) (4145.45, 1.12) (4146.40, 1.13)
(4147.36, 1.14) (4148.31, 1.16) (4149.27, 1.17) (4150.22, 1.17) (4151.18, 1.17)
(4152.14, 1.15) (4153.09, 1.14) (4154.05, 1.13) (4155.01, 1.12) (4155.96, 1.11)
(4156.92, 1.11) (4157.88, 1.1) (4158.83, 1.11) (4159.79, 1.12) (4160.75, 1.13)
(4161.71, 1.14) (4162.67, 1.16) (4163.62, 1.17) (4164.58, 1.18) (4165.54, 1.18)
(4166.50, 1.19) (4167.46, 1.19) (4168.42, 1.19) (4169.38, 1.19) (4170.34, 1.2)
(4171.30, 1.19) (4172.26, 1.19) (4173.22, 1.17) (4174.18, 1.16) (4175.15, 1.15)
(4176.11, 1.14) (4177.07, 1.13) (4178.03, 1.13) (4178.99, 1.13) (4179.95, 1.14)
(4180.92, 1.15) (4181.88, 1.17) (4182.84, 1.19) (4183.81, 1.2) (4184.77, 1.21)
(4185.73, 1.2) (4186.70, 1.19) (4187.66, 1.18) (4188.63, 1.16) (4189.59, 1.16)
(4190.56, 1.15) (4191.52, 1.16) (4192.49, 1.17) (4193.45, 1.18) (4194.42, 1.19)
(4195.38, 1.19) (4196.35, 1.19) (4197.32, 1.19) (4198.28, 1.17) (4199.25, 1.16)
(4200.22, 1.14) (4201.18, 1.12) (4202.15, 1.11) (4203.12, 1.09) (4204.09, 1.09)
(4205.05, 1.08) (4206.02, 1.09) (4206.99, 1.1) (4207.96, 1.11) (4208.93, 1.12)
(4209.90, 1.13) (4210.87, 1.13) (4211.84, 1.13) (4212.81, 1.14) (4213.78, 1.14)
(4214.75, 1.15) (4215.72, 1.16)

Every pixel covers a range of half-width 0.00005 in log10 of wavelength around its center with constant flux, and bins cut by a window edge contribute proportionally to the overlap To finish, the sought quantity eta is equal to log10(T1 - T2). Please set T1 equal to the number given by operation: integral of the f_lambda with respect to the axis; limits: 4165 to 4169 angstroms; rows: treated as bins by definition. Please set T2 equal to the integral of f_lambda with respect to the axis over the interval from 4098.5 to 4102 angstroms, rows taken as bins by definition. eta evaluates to -0.1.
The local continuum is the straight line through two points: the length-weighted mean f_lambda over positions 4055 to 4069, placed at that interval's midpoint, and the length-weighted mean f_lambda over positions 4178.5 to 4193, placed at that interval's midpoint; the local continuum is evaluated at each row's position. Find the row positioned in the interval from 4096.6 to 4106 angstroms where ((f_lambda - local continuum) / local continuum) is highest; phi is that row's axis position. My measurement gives 4097.05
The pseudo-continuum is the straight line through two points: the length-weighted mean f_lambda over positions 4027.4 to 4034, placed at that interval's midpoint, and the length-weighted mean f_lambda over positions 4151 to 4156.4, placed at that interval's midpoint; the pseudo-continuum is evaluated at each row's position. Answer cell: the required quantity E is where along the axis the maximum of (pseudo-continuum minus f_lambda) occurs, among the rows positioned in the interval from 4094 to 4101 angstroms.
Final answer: 4100.83 angstroms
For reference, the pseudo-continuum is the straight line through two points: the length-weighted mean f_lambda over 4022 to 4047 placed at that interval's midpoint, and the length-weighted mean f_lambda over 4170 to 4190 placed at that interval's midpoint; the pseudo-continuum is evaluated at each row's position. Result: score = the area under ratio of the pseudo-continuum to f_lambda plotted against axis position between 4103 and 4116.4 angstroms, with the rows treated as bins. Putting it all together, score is 14.2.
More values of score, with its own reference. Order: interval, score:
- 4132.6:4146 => 13.5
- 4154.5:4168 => 13.8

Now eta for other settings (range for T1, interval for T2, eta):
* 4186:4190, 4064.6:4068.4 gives -0.6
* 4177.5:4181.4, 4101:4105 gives -0.9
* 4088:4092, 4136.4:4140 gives -0.2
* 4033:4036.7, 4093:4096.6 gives -0.8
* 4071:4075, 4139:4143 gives -0.8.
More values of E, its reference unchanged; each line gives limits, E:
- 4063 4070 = 4063.23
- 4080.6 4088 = 4081.05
